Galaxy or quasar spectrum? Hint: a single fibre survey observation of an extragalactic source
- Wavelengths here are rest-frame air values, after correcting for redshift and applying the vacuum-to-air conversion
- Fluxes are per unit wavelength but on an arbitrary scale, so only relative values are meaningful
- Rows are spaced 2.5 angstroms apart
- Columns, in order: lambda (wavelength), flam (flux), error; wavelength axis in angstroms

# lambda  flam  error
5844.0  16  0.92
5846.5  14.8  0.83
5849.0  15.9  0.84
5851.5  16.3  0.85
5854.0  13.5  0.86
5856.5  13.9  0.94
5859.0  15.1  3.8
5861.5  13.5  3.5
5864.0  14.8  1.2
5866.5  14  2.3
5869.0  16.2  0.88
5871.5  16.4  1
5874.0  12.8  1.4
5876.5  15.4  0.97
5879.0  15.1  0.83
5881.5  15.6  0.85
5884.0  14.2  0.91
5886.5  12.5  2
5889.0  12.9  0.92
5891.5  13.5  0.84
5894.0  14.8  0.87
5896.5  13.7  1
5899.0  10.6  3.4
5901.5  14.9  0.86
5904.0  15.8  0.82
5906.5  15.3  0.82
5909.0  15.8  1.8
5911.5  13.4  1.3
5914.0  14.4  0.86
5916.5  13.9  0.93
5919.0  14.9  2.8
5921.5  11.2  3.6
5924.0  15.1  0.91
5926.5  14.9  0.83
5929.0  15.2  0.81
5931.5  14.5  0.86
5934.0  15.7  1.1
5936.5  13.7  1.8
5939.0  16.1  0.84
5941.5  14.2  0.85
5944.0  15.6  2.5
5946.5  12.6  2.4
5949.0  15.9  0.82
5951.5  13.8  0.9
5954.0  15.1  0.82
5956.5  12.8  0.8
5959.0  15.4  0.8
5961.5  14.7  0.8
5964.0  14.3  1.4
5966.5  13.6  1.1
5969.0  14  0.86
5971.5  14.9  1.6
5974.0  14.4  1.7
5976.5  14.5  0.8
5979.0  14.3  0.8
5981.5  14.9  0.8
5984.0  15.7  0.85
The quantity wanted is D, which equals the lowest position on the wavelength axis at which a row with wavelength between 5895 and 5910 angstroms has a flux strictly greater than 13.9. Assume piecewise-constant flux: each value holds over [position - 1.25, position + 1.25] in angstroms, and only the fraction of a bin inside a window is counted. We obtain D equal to 5901.5 angstroms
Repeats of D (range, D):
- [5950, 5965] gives 5954.0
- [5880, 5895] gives 5881.5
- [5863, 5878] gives 5864.0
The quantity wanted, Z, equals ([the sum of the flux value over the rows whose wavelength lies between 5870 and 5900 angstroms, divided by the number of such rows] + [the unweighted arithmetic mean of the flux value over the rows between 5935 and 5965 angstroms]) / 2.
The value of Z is 14.2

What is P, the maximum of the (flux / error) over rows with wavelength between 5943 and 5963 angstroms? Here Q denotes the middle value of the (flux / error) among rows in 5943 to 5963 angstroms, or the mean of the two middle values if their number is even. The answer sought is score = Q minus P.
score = -2.2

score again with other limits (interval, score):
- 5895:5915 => -4.0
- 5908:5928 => -5.3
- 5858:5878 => -7.7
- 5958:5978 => -4.9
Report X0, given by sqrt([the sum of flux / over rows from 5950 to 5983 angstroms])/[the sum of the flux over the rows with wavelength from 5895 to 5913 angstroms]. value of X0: 0.14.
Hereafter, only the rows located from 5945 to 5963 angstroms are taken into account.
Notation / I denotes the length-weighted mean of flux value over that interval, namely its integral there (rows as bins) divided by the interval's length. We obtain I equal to 14.3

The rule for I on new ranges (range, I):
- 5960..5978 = 14.4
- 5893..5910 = 14.4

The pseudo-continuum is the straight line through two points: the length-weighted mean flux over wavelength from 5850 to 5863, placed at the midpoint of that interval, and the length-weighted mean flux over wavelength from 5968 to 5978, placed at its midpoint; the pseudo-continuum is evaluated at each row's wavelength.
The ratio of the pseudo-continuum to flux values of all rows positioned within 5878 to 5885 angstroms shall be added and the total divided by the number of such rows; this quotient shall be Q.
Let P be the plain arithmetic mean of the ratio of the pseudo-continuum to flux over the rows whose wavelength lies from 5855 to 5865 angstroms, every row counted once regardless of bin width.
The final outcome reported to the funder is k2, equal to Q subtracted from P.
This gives 0.044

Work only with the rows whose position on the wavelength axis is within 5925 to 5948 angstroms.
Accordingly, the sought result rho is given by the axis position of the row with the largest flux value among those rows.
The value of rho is 5939.0 angstroms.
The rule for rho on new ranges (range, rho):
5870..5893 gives 5871.5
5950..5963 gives 5959.0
